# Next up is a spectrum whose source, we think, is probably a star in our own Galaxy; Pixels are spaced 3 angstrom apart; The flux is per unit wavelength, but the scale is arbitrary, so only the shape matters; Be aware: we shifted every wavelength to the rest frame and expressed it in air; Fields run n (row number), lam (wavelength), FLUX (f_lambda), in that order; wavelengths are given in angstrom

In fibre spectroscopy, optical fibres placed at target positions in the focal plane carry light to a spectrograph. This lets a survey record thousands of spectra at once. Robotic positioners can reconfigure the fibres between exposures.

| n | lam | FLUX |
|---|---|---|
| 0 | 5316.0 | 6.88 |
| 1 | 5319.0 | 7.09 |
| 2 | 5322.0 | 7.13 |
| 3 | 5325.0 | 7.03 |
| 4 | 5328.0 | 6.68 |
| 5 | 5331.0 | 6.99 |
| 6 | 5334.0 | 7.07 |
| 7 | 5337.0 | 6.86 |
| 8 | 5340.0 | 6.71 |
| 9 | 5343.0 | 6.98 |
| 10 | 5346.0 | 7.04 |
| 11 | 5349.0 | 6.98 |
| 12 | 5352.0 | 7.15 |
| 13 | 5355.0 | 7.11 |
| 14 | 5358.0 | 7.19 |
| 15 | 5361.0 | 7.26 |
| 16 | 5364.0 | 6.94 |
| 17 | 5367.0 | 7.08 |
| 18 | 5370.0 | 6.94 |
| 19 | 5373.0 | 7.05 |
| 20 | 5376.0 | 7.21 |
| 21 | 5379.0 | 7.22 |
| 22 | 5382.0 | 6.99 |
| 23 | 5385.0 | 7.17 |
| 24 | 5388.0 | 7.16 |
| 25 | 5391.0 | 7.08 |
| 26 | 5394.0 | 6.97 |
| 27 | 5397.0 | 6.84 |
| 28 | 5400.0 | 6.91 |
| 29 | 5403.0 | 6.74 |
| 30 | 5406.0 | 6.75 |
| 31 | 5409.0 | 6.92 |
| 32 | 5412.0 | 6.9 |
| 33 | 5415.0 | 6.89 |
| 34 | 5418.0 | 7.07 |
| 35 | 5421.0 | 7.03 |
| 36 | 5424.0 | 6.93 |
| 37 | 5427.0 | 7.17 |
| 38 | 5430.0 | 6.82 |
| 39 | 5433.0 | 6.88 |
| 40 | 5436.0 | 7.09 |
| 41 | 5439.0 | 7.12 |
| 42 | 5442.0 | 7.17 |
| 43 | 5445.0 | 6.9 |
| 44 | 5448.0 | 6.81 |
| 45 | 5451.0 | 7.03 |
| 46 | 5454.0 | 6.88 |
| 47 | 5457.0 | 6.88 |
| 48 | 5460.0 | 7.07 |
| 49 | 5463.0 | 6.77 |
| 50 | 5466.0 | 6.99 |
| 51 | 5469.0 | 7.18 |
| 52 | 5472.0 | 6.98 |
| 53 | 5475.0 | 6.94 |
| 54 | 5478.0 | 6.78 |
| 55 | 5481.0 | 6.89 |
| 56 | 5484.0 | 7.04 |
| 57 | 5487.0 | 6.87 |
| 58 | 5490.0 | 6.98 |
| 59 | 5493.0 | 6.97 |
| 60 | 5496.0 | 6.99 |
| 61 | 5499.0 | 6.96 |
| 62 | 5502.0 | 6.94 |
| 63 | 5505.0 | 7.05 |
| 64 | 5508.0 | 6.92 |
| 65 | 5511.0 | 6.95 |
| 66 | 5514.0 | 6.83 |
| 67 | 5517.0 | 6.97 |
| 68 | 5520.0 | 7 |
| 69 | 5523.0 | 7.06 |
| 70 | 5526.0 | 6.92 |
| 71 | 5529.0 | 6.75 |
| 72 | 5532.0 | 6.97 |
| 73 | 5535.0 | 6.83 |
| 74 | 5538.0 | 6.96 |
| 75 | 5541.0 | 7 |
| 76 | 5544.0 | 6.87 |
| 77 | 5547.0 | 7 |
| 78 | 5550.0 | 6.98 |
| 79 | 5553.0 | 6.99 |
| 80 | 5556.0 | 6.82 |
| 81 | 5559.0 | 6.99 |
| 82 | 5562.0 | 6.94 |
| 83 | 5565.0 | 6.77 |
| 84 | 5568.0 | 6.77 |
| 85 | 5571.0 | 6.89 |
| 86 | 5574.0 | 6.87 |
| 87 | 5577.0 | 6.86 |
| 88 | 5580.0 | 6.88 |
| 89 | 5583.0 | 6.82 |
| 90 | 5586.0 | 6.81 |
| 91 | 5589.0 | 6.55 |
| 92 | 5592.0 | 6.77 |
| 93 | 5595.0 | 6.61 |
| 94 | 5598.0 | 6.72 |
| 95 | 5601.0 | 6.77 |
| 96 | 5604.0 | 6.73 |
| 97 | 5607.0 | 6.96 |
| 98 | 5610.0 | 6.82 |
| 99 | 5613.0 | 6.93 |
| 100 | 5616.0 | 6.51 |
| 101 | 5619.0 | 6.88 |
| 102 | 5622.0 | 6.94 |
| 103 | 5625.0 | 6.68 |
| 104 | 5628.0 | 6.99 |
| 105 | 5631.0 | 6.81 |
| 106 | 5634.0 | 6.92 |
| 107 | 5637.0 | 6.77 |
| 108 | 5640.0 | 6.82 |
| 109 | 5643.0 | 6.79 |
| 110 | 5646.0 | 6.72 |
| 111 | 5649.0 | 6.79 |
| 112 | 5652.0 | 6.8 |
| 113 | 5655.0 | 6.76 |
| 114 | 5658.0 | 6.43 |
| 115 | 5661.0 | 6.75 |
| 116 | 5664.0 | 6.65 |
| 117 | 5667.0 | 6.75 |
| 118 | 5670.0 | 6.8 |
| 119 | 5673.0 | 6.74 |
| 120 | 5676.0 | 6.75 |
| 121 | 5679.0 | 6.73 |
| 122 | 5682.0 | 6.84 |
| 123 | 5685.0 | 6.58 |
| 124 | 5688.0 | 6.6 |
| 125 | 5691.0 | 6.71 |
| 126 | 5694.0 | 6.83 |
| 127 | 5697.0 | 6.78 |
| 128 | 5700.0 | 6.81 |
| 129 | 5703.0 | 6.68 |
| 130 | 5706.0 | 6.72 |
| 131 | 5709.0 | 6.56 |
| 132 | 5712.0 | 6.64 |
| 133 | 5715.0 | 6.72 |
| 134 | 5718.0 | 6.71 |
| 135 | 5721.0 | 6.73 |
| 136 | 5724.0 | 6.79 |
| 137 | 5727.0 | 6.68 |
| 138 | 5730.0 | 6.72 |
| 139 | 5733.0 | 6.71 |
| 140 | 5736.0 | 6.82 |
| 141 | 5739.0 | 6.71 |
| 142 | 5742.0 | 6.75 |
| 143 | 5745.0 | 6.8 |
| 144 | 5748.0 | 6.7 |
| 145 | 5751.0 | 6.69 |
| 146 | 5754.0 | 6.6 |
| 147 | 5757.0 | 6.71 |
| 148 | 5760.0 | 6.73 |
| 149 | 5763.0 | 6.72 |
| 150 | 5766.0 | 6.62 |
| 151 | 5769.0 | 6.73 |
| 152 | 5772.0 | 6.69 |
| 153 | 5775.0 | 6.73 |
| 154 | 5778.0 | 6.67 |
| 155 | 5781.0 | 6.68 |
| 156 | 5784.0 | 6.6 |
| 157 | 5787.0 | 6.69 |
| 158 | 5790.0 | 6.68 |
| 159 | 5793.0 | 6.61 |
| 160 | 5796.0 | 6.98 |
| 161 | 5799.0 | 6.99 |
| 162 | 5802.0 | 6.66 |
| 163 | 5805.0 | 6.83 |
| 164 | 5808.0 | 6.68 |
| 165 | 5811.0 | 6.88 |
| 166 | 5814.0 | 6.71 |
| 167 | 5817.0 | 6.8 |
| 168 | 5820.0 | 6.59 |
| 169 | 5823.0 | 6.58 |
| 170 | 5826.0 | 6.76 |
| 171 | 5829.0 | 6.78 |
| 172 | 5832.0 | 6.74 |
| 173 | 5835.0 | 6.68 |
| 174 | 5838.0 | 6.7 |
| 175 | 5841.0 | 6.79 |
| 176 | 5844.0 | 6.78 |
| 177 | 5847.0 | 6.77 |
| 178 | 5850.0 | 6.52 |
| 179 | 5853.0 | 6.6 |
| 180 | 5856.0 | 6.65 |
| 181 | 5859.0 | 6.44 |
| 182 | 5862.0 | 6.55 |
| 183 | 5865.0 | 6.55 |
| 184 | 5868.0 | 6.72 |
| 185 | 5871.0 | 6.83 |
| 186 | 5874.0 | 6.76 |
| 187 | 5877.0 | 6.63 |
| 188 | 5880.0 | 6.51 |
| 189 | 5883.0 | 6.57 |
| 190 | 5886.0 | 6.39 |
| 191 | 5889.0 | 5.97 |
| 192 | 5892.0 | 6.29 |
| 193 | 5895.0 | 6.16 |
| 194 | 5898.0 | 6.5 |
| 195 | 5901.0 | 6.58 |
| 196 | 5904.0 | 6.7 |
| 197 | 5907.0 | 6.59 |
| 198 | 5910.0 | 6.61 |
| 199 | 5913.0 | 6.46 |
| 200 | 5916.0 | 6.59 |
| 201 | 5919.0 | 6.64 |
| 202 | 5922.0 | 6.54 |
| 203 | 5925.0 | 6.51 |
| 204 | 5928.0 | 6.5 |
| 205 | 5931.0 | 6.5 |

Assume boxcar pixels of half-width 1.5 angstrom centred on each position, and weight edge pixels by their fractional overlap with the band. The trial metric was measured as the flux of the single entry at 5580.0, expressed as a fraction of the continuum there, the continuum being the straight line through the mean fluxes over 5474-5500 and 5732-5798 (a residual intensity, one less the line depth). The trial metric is 1.00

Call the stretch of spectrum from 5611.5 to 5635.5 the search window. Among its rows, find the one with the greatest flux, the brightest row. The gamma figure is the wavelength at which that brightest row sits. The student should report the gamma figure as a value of 5628.0 angstrom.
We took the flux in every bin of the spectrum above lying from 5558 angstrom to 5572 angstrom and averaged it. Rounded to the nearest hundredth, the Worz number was 6.87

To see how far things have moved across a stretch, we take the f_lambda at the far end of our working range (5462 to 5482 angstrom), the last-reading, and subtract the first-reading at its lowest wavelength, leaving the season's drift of 0.12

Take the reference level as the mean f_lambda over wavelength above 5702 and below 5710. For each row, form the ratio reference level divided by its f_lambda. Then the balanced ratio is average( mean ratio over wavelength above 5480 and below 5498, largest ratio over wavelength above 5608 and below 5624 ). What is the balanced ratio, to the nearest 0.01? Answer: 0.99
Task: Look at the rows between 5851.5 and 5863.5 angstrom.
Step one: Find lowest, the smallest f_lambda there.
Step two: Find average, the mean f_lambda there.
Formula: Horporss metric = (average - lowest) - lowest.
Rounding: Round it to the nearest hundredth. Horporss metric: -6.32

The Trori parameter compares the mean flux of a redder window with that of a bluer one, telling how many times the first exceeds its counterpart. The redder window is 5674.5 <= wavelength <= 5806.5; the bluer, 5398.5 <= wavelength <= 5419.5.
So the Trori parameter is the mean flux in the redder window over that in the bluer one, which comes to 0.976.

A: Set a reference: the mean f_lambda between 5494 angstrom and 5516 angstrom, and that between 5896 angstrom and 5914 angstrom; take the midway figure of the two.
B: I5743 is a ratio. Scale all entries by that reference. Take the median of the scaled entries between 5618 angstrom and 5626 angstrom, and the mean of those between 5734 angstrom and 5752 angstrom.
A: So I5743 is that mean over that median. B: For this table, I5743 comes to 0.980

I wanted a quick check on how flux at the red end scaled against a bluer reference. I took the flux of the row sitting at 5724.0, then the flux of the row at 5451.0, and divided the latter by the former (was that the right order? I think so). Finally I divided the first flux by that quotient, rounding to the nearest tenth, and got 6.6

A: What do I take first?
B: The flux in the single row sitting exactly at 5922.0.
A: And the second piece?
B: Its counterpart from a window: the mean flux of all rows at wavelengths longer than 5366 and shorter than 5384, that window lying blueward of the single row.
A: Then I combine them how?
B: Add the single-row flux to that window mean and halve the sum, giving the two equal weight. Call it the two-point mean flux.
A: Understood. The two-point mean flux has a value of 6.81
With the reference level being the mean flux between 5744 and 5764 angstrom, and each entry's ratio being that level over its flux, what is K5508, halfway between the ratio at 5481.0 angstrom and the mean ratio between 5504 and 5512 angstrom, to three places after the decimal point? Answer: 0.968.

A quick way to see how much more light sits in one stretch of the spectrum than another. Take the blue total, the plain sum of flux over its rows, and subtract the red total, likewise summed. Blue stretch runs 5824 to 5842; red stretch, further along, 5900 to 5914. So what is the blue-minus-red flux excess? 8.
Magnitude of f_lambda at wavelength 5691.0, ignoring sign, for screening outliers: 6.71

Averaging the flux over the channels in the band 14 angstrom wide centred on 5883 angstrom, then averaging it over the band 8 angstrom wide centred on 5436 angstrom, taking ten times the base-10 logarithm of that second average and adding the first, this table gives 14.9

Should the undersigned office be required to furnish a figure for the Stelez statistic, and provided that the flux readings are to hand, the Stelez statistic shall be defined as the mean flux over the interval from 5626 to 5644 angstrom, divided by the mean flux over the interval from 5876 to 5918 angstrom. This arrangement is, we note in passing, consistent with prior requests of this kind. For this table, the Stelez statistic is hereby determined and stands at 1.06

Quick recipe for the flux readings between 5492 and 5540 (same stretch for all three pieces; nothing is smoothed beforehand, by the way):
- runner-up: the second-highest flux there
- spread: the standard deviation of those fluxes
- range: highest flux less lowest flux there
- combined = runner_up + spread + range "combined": 7.44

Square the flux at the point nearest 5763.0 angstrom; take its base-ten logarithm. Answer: 1.65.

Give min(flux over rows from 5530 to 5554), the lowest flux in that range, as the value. 6.83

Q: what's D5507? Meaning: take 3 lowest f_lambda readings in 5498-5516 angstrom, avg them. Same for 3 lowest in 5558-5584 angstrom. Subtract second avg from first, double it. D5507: 0.22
